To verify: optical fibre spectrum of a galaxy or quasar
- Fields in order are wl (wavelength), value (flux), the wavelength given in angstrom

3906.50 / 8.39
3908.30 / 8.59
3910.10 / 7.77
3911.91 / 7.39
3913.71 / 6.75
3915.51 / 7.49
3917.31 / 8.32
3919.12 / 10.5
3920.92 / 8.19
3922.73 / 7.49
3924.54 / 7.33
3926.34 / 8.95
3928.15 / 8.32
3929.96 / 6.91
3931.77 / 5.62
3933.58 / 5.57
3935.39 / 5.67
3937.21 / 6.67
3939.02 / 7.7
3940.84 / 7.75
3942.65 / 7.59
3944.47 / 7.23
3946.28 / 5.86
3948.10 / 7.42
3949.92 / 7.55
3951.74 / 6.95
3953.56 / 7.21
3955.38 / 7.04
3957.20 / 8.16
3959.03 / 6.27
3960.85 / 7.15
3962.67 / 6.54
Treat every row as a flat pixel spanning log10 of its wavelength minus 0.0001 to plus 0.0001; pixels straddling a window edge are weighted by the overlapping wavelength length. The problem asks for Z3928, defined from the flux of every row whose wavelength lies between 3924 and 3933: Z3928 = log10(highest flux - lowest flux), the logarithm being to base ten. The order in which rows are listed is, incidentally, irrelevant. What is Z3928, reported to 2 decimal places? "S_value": 0.52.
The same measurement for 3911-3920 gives 0.57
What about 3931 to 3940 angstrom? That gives 0.33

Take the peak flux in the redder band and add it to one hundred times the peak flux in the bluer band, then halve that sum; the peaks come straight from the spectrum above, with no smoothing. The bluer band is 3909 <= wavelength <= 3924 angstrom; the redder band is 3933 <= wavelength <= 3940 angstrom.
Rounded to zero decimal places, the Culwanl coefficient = 529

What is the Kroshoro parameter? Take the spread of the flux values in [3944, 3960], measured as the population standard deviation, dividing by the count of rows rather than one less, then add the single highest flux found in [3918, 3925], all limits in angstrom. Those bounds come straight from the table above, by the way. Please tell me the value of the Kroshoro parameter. 11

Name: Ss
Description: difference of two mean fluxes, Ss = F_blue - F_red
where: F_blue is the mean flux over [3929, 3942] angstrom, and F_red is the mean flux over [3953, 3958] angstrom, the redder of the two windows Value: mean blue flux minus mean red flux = -0.9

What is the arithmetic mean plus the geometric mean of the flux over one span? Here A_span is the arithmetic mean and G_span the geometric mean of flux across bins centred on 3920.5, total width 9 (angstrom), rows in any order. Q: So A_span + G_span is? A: 16.7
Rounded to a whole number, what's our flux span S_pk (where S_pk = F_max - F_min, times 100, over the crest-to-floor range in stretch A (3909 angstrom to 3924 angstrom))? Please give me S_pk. 375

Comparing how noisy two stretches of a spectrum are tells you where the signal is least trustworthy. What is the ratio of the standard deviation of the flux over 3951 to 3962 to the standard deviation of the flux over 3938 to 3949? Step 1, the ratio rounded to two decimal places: 0.85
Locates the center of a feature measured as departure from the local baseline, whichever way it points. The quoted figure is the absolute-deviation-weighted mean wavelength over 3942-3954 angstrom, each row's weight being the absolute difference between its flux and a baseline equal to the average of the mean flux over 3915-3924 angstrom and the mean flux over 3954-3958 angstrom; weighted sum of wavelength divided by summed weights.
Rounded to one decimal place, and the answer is 3948.1 angstrom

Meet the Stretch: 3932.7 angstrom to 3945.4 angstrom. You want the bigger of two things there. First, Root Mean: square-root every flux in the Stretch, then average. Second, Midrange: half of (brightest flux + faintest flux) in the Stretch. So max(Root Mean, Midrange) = 6.7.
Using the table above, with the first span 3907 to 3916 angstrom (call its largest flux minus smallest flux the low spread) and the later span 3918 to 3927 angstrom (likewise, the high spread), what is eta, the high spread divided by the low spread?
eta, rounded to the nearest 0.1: 1.7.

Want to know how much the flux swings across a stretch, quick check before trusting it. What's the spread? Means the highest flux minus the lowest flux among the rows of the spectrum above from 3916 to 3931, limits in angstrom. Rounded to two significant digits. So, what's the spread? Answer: 3.6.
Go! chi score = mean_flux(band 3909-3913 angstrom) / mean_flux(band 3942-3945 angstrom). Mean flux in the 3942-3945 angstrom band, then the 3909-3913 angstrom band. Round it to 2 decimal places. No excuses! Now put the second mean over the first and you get 1.02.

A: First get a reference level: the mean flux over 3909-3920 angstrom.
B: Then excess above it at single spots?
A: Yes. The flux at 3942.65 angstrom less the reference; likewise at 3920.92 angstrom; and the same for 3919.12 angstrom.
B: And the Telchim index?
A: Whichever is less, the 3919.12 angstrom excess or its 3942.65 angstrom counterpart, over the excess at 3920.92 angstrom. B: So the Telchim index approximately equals -2.9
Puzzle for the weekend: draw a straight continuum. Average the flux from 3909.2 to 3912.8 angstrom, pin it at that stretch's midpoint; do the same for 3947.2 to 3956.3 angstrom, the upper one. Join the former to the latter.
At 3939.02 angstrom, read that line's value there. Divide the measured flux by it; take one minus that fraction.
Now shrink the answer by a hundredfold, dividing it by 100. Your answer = -0.0005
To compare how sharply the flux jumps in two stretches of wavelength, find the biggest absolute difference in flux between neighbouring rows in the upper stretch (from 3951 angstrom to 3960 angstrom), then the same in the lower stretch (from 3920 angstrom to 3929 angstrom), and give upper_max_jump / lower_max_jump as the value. 1.17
